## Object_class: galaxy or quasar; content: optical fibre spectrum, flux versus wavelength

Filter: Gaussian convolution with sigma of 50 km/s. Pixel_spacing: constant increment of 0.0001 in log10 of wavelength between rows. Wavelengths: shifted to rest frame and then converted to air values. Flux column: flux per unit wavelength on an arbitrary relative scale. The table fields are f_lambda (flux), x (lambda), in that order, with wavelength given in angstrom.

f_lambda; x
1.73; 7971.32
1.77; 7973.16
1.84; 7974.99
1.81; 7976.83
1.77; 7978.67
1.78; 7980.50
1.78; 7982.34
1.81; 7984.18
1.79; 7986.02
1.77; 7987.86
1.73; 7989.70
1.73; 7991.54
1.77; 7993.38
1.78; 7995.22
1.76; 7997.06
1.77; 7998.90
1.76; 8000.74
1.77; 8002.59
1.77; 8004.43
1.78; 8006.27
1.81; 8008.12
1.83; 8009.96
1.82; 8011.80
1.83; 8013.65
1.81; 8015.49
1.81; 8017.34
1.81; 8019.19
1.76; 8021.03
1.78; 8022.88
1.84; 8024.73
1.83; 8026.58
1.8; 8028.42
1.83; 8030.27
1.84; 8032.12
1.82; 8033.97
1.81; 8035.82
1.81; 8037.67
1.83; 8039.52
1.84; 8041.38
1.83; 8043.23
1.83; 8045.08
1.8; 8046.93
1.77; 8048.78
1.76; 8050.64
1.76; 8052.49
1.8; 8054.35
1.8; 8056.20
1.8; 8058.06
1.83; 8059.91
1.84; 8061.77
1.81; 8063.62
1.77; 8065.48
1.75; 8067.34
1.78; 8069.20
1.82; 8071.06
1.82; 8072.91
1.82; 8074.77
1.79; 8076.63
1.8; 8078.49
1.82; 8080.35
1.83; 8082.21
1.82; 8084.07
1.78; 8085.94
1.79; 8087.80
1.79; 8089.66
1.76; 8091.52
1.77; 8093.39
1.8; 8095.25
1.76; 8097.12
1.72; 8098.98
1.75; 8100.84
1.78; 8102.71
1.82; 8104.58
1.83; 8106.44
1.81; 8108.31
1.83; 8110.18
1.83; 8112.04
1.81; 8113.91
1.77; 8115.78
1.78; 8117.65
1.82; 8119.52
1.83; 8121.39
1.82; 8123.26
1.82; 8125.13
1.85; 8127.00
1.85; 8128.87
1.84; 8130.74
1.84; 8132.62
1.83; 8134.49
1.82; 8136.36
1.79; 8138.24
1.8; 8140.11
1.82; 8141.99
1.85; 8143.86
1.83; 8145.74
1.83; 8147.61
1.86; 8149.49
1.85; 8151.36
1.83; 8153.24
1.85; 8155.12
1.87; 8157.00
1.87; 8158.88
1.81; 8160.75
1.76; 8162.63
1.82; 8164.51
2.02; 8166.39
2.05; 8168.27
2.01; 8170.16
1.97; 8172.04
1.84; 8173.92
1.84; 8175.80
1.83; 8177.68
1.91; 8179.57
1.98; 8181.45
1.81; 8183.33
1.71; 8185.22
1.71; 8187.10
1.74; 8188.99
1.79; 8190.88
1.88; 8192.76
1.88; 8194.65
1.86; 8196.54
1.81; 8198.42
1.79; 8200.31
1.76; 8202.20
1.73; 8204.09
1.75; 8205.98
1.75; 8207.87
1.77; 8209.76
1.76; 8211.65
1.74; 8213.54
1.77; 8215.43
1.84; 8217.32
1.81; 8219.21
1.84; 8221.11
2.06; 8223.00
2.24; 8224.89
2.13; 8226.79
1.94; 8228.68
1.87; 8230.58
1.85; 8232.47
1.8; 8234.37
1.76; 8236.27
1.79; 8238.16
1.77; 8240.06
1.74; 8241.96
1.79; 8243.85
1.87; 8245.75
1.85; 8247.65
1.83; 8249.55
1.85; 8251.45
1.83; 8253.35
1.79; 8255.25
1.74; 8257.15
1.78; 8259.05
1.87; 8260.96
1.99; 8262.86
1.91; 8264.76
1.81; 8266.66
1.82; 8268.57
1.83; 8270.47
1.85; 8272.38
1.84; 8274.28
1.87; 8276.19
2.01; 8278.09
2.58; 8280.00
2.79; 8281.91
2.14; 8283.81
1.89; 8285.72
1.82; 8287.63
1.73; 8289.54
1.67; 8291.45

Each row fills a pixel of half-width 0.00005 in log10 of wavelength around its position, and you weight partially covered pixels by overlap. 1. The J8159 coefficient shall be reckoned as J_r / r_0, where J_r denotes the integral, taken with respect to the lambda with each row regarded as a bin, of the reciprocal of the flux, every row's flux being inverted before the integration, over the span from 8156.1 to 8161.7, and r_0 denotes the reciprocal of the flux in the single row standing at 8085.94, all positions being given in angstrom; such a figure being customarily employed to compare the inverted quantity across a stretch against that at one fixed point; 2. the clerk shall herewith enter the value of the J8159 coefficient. 5.4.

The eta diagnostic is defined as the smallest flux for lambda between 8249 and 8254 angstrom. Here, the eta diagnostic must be 1.83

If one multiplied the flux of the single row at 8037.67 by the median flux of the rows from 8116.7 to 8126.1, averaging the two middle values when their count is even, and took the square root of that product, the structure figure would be 1.81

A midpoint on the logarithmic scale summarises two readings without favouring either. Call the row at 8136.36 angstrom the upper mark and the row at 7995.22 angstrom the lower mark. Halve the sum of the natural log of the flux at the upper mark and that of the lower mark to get 0.588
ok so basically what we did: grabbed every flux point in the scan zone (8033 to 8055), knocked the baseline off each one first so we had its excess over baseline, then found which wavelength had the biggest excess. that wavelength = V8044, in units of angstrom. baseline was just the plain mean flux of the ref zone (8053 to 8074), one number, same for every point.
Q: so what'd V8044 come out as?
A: 8041.38 angstrom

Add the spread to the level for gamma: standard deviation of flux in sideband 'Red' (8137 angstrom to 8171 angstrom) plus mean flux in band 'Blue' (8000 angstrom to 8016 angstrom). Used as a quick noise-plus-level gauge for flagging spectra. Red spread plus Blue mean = 1.88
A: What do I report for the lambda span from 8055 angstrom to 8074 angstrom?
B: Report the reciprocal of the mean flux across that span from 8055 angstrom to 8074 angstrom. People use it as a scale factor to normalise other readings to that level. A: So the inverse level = 0.555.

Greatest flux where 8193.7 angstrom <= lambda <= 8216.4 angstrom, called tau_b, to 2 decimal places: 1.88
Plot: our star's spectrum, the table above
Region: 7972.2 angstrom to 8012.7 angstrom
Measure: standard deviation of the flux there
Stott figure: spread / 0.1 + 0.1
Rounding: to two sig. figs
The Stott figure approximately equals 0.38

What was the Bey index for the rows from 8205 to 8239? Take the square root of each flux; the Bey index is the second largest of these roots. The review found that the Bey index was 1.46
